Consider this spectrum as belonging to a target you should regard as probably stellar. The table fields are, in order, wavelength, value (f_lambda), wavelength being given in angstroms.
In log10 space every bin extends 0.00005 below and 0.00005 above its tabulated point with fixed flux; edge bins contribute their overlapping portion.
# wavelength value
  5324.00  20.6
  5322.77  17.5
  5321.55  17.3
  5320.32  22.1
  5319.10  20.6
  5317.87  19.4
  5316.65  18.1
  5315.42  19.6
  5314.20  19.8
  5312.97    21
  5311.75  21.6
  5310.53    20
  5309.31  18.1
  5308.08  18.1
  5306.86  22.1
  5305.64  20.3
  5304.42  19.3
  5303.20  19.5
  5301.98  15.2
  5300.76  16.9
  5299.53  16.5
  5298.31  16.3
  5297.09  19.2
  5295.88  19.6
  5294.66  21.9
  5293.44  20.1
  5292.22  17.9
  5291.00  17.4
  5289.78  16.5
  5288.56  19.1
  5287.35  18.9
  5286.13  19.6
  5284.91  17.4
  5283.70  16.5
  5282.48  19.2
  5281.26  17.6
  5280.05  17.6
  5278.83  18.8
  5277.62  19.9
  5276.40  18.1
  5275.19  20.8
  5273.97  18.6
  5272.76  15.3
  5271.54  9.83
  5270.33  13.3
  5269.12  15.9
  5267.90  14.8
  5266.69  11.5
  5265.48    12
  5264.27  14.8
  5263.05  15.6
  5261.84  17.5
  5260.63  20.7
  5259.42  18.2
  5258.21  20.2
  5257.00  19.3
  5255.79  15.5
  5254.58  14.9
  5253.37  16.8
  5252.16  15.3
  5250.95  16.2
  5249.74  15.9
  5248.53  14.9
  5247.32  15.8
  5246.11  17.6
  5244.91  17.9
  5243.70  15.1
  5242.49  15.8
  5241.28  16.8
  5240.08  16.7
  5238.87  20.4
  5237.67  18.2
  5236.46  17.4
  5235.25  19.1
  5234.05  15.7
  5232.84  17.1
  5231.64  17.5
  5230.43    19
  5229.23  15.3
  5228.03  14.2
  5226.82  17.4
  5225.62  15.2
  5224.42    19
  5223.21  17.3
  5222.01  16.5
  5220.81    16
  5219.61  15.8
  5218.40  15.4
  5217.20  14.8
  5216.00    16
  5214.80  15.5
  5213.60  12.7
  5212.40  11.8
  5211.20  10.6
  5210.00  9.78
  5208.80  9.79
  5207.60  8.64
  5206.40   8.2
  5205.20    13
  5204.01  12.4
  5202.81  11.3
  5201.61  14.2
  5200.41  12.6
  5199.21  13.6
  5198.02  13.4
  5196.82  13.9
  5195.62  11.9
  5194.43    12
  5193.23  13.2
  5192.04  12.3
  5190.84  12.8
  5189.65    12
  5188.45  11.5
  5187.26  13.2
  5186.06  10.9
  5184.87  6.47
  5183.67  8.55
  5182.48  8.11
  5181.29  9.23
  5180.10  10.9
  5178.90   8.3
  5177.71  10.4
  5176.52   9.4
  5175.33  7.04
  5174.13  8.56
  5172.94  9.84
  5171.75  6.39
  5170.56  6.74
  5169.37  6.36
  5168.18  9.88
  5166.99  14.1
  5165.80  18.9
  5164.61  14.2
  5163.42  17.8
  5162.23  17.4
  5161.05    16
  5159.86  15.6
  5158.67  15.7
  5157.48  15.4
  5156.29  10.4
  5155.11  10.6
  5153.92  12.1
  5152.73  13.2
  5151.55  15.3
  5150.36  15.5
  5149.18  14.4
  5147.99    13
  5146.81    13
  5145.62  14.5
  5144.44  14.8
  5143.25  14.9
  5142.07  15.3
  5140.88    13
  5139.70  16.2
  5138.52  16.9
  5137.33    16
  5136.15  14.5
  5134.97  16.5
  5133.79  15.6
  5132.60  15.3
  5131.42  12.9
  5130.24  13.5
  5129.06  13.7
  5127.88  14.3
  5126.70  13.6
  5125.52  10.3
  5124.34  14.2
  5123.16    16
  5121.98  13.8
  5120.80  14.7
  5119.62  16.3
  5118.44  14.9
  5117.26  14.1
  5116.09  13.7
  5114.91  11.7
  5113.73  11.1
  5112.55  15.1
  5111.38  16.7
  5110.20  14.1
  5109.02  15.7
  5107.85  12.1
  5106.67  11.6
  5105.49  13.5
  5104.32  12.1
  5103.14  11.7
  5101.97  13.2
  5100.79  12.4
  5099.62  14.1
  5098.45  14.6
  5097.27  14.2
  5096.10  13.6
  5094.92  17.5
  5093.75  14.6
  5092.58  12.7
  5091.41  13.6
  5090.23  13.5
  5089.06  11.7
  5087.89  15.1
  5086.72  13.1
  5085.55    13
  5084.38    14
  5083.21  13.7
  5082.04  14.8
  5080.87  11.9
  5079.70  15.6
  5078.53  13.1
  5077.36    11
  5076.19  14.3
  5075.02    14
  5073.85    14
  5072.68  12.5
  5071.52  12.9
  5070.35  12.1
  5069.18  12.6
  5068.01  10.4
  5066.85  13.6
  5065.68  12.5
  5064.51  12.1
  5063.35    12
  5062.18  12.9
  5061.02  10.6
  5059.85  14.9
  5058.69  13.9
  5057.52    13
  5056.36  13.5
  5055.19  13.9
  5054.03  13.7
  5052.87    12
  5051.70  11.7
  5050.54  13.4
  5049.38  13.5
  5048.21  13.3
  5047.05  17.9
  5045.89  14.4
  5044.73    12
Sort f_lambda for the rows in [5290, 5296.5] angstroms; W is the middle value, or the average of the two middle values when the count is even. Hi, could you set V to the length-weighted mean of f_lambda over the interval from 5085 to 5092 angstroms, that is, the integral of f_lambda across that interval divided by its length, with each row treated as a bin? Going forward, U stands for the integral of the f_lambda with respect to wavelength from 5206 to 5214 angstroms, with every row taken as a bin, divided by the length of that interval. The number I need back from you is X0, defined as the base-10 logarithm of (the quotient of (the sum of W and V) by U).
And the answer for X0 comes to 0.51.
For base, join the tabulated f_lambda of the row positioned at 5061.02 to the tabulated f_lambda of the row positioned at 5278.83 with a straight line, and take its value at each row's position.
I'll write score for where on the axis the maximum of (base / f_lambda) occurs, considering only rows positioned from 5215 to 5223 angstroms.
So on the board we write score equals 5217.20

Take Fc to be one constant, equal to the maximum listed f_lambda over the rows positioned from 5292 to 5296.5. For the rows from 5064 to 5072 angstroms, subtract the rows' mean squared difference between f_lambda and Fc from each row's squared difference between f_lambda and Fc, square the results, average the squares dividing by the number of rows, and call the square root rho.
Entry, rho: 18.3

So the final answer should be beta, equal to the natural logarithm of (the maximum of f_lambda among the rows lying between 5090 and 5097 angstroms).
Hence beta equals 2.86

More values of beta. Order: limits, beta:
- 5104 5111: 2.75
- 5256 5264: 3.03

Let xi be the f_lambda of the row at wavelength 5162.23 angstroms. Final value 17.4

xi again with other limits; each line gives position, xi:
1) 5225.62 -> 15.2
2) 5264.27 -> 14.8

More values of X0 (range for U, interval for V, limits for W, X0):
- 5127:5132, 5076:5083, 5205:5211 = 0.23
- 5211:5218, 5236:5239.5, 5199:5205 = 0.36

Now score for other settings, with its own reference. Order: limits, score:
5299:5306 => 5301.98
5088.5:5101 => 5089.06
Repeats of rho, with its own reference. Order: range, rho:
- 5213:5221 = 16.4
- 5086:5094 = 17.9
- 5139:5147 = 16.3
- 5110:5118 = 29.1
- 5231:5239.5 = 10.8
